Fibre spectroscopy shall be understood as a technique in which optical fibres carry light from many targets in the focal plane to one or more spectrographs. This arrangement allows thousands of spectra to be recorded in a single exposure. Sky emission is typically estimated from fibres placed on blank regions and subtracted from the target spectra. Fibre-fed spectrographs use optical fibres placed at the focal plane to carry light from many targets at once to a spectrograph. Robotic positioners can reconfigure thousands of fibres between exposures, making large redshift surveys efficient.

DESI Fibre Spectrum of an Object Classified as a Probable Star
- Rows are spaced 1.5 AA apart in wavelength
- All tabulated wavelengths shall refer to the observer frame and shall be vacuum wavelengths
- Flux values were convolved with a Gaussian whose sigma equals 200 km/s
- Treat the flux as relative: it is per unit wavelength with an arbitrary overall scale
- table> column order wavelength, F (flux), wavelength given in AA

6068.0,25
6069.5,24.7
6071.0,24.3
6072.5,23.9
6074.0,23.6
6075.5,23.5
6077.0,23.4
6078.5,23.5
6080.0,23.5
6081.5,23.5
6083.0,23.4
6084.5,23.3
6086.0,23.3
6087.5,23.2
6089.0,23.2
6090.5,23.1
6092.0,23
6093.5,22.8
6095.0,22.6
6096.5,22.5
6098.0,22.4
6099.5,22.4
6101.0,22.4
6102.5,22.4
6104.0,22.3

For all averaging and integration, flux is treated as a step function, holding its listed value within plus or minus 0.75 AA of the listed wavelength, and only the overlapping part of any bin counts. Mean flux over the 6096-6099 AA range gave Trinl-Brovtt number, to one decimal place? 22.4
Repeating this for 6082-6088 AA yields 23.3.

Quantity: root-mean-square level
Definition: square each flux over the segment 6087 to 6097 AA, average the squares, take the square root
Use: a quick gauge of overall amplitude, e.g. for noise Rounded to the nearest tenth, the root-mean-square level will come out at 22.9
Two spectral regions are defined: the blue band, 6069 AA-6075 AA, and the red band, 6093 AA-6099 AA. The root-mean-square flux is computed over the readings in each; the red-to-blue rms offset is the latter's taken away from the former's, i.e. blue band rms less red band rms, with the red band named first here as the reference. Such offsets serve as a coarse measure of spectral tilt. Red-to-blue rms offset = 1.6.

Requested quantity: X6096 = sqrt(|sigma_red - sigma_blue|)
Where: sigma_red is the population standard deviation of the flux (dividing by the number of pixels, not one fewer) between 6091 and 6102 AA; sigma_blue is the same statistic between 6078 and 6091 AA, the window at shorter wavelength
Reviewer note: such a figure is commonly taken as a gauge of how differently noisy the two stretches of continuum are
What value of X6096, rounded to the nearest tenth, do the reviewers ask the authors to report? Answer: 0.3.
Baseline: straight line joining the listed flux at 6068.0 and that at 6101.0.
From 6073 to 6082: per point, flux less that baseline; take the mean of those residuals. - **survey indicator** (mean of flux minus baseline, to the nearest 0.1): -0.7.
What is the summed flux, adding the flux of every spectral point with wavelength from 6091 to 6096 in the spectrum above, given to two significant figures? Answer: 68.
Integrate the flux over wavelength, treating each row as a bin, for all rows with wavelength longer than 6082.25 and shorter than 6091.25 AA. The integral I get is 209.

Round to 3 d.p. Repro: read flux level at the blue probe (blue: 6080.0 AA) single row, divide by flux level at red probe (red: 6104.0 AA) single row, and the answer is 1.054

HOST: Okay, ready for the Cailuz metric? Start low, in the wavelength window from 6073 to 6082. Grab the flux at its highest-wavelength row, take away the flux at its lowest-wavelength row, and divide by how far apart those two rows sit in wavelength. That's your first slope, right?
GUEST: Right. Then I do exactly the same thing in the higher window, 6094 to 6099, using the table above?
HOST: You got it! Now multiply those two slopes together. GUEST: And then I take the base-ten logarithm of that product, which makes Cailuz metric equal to -3.1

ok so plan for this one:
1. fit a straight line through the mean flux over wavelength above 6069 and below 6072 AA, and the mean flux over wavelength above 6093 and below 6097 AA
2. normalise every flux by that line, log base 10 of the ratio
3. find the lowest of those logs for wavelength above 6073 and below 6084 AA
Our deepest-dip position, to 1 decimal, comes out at 6074.0 AA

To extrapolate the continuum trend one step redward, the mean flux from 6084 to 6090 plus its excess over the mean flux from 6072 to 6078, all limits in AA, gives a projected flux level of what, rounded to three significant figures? 22.9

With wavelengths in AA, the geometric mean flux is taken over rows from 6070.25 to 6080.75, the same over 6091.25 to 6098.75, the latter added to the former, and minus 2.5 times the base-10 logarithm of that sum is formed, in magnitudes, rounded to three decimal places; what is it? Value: -4.165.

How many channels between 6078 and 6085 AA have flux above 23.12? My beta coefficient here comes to 5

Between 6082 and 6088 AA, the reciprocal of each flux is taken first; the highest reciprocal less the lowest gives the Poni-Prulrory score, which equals 0.0004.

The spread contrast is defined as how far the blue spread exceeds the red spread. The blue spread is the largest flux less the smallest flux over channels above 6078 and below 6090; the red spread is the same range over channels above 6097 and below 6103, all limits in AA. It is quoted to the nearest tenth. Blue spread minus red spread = 0.3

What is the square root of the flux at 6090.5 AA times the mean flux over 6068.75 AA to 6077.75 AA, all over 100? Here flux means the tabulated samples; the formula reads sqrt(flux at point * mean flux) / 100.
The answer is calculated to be 0.2350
